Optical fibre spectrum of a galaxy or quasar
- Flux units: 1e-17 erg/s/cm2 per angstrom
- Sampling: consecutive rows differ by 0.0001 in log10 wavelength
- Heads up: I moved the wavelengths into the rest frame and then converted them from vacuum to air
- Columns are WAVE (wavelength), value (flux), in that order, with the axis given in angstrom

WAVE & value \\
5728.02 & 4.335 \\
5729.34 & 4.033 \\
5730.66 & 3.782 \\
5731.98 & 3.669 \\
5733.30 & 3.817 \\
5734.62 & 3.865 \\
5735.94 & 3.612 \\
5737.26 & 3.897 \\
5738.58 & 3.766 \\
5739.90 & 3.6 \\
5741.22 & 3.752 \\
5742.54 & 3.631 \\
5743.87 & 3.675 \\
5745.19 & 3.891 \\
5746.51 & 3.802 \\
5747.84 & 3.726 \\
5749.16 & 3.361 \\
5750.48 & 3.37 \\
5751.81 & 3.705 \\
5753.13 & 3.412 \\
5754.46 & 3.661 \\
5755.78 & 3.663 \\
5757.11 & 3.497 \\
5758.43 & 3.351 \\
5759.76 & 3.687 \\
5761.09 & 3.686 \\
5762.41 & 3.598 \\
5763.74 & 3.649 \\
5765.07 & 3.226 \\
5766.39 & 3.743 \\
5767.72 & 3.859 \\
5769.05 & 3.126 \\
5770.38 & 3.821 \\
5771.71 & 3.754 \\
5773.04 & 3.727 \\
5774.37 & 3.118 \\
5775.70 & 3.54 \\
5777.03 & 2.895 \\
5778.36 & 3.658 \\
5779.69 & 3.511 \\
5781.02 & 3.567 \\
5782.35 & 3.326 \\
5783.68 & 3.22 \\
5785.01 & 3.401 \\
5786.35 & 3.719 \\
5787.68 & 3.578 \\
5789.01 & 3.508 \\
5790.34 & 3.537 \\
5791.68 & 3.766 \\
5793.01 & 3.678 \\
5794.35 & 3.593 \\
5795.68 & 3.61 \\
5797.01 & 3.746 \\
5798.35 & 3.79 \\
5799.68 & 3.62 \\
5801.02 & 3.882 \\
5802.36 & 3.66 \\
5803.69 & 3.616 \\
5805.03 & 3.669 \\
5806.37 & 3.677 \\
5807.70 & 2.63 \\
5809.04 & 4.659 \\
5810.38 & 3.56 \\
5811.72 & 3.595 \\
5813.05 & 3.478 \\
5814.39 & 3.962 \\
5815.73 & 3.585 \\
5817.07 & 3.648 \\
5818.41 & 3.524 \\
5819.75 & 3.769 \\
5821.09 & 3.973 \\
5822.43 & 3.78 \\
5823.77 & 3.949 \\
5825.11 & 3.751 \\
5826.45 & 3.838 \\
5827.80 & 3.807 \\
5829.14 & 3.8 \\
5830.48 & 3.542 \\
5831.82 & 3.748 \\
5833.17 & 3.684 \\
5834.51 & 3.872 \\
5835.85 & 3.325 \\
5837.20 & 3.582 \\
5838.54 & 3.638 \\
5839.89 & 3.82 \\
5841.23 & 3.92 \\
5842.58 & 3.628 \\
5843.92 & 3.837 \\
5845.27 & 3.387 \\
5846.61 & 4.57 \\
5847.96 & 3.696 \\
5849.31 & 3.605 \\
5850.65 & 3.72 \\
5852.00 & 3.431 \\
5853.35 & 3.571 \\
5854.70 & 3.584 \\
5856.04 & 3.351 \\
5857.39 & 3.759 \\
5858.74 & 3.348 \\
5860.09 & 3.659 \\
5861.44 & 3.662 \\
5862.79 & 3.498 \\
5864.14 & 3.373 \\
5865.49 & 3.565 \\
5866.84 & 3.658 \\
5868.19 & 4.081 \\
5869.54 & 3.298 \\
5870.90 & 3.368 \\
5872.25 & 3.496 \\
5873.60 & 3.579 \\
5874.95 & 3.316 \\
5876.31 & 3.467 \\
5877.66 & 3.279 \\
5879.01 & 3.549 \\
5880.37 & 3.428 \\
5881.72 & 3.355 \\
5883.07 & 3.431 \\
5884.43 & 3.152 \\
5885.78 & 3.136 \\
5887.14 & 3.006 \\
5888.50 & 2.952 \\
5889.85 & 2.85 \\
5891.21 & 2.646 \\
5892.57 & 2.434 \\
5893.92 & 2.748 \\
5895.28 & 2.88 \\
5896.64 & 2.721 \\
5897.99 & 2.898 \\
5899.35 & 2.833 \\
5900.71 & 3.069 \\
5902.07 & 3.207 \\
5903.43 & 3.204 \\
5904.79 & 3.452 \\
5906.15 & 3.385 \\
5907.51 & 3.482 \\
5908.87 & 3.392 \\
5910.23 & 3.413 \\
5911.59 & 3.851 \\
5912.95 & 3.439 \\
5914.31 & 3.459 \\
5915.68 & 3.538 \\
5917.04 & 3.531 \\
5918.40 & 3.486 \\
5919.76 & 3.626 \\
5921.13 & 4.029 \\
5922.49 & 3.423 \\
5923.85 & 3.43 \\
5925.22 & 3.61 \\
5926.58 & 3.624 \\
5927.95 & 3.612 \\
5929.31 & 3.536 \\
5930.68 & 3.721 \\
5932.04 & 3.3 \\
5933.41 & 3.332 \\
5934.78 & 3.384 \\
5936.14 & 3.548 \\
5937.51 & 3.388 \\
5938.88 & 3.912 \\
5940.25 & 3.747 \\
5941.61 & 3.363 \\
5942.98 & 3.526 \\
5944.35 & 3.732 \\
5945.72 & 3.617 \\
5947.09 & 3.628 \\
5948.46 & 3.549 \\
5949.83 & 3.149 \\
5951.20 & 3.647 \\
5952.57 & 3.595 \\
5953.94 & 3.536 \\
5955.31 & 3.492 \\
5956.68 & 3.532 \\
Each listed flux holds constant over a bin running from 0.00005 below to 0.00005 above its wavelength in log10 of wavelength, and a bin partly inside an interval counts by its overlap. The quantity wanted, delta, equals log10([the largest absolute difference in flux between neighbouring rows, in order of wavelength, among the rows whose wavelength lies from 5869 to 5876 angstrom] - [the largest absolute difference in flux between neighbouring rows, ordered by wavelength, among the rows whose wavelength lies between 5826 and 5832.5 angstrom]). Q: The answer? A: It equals -2.30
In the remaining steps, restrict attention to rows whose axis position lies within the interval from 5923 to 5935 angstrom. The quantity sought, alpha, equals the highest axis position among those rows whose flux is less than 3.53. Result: 5934.78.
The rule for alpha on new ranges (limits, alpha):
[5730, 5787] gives 5785.01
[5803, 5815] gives 5813.05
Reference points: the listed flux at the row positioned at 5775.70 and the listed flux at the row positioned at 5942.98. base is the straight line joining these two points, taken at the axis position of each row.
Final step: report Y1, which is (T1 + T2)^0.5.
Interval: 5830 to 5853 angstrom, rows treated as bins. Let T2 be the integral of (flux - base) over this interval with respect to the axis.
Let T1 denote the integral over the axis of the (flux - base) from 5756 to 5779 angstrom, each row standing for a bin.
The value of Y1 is 1.9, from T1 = -0.3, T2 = 3.9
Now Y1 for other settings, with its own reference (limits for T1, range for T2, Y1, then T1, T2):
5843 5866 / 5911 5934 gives 1.7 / 2.1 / 0.8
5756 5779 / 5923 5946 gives 0.5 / -0.3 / 0.5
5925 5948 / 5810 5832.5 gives 2.3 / 0.8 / 4.3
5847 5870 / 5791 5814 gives 2.1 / 1.4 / 2.9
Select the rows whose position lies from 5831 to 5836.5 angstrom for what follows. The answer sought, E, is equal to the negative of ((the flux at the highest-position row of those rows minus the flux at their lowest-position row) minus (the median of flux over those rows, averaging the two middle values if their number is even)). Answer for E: 4.1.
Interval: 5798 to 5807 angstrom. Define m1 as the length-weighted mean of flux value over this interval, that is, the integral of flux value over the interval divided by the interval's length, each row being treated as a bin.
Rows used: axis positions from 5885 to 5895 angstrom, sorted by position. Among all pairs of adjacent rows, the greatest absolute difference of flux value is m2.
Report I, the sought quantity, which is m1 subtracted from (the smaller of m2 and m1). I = -3.4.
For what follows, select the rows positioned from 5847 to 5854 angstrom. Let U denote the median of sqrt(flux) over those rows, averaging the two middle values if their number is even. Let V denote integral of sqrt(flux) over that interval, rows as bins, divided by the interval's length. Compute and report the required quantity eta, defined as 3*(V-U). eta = 0.024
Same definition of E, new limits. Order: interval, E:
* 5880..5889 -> 3.6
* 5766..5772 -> 3.7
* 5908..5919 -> 3.4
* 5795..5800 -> 3.7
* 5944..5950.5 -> 4.2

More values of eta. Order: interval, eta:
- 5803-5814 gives 0.000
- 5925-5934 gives -0.062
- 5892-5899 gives 0.001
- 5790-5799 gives -0.003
